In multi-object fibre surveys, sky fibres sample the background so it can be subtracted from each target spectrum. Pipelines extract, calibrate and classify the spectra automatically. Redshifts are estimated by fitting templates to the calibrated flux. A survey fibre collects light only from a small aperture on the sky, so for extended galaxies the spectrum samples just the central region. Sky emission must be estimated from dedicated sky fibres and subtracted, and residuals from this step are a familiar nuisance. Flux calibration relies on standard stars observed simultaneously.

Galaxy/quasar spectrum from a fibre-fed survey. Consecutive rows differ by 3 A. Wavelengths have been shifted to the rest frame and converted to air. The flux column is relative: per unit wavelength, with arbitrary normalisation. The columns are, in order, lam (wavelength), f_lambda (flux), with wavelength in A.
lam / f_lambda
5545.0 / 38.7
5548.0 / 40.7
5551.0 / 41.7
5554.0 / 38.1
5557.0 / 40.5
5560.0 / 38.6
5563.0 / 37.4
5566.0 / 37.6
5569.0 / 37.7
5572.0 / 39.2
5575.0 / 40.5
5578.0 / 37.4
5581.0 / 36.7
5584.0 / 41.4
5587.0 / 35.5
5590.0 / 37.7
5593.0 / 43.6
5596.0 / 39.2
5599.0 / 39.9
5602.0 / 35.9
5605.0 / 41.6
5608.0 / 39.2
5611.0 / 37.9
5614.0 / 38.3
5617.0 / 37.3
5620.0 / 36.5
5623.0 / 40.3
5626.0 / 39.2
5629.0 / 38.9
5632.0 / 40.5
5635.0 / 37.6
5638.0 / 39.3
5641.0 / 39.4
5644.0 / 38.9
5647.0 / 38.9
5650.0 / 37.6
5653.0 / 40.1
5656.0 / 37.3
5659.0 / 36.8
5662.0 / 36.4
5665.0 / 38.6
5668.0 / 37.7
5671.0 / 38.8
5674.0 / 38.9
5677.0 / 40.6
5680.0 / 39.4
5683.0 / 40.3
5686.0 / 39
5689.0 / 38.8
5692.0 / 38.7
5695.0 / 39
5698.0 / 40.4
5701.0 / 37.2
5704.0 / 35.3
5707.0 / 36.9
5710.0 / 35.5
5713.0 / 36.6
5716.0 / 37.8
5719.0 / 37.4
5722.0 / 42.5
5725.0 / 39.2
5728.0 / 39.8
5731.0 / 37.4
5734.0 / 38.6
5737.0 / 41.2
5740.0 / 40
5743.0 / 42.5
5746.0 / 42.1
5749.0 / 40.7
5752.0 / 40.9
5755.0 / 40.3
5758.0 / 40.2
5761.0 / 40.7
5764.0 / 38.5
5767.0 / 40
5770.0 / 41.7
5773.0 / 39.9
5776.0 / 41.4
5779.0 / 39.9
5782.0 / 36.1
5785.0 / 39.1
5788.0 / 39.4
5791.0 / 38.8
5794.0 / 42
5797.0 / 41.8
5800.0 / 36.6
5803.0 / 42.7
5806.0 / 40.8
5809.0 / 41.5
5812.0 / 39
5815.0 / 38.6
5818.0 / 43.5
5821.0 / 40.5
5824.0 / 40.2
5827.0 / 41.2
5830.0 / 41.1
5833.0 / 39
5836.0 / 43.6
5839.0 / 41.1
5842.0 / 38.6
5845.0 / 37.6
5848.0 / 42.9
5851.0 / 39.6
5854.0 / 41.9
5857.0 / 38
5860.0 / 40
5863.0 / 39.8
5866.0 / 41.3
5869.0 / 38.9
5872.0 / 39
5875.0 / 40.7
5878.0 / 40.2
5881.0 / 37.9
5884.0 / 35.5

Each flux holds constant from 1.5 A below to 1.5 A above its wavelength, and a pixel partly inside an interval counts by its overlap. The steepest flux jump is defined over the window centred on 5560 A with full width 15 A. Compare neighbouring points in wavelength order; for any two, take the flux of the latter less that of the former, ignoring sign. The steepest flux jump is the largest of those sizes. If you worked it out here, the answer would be 2.4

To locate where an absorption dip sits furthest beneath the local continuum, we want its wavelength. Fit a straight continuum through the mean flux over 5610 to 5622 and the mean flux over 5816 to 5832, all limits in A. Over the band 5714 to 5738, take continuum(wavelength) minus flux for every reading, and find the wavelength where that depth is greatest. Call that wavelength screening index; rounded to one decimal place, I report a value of 5731.0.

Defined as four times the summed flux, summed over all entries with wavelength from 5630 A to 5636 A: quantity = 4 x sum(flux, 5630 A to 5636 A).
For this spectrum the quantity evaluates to 312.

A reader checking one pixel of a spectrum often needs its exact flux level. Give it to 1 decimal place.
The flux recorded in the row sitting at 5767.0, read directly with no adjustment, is 40.0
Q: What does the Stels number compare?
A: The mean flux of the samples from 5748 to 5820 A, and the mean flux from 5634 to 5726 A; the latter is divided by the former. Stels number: 0.956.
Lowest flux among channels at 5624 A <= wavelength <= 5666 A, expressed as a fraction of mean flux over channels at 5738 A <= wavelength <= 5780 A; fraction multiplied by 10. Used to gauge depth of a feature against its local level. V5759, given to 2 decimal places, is 8.96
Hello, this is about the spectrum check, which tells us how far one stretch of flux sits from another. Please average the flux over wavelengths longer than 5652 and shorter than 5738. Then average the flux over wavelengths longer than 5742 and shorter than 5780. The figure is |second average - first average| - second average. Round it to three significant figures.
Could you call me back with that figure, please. -38.5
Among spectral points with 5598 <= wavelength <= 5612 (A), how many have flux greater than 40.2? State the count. 1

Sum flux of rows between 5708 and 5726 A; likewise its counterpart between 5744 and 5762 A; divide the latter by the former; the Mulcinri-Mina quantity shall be 1.07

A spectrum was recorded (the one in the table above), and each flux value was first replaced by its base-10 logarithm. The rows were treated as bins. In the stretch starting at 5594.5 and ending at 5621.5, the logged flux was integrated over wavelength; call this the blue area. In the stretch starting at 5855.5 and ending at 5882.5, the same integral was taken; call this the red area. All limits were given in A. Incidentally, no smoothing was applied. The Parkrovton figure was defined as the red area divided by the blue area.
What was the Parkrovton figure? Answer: 1.01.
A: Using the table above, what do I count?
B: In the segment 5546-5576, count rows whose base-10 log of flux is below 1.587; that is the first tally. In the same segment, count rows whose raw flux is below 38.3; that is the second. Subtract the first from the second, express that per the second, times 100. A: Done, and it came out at -25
